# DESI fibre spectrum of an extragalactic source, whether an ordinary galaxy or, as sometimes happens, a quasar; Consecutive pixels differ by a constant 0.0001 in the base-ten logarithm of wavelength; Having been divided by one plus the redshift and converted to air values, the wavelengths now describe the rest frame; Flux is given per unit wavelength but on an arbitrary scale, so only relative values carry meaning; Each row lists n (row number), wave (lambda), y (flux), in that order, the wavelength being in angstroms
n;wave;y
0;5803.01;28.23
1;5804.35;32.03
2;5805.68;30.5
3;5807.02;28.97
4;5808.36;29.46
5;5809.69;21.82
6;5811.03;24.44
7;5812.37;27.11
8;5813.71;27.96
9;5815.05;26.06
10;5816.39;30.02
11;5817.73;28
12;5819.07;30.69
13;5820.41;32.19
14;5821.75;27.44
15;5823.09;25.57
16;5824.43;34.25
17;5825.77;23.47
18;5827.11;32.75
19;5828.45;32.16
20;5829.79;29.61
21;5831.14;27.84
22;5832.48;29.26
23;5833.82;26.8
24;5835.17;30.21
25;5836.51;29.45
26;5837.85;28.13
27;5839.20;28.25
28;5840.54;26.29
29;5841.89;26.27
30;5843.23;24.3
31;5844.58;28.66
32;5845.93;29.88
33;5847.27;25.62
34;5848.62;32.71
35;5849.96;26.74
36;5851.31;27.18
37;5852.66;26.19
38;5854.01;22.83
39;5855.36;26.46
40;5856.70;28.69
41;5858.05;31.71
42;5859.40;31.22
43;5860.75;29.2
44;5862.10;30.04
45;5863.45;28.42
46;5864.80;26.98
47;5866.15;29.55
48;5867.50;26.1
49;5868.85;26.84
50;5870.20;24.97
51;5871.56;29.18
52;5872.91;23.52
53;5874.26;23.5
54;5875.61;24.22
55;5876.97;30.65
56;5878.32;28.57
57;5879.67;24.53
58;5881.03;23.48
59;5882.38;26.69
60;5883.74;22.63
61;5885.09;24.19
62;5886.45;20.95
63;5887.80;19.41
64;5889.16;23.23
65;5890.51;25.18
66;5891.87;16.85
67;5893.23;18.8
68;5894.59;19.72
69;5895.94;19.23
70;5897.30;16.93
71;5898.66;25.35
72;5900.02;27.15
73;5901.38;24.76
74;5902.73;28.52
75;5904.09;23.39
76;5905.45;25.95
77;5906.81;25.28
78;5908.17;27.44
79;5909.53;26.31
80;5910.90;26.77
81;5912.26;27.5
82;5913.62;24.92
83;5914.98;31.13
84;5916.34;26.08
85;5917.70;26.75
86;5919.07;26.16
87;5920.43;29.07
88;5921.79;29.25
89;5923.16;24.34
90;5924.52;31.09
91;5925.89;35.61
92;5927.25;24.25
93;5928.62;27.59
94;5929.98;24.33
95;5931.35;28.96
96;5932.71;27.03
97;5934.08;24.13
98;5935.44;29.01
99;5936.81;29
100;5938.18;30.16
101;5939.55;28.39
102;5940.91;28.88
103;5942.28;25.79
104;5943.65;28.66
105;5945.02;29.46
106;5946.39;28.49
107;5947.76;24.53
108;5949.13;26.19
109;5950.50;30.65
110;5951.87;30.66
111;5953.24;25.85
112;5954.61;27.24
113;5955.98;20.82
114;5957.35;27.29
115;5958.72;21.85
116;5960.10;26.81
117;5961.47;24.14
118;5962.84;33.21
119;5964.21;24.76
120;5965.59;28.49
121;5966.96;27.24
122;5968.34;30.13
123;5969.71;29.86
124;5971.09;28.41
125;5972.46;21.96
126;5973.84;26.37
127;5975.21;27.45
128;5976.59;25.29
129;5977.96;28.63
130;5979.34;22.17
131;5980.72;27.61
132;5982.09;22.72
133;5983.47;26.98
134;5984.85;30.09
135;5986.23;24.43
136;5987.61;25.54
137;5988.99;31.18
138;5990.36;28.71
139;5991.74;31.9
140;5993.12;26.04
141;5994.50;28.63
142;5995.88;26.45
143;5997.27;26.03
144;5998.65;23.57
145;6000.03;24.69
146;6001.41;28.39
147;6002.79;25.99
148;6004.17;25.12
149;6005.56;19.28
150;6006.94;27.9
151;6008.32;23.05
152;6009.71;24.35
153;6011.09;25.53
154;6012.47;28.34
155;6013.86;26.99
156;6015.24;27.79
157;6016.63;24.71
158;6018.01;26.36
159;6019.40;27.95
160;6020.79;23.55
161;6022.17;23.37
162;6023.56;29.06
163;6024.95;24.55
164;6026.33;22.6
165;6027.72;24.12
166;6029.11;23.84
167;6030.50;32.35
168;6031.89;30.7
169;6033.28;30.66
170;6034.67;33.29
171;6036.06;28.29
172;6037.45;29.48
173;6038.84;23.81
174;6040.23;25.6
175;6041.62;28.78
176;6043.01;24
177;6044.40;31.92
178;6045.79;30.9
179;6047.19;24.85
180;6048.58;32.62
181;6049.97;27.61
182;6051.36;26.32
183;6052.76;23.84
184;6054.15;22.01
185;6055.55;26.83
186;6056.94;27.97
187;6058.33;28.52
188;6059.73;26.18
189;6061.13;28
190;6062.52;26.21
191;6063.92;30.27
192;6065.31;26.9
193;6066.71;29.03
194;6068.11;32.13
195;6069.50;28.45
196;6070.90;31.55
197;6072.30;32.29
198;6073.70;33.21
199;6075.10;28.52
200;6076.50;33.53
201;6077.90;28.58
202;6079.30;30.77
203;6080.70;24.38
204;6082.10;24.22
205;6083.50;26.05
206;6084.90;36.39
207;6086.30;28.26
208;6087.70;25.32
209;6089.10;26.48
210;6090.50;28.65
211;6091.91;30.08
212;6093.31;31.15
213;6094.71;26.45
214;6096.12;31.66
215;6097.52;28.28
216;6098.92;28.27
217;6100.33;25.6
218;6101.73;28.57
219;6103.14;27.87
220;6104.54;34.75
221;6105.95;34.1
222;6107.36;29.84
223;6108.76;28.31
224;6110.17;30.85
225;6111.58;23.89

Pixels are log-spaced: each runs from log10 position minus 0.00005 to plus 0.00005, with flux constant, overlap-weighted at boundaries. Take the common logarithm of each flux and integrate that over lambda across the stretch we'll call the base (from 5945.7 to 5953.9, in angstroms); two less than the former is 9.8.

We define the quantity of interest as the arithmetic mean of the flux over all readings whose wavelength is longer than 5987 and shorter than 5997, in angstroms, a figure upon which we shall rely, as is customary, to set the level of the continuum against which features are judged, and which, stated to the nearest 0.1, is 28.3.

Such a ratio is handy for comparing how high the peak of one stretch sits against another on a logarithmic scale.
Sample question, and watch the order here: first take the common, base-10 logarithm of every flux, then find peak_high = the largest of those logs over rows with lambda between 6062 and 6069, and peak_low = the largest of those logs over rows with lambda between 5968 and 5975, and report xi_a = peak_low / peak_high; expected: 0.98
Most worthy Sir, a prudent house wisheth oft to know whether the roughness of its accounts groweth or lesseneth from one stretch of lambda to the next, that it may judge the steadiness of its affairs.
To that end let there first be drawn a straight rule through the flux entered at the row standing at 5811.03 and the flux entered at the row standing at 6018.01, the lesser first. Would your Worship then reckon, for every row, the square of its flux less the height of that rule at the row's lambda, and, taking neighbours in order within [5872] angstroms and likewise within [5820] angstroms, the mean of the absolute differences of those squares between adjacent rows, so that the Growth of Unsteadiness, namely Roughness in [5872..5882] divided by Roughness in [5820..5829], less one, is -0.8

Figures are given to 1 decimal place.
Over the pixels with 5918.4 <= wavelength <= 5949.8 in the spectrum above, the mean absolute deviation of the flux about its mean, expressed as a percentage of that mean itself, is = 7.5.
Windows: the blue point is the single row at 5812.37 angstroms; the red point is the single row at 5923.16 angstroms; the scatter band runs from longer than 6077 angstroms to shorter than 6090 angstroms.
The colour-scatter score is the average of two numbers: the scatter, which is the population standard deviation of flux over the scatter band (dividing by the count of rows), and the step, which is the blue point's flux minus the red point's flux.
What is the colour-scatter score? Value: 3.2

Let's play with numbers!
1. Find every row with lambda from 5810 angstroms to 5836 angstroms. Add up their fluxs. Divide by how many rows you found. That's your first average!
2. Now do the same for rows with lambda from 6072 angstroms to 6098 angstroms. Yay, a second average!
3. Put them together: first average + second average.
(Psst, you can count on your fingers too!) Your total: 58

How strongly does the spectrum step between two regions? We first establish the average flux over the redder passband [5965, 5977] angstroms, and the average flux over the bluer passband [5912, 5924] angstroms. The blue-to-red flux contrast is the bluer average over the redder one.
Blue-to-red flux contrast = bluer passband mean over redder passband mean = 1.00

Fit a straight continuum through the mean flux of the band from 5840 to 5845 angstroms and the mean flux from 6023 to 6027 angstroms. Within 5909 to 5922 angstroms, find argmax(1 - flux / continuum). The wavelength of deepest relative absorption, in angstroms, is 5913.62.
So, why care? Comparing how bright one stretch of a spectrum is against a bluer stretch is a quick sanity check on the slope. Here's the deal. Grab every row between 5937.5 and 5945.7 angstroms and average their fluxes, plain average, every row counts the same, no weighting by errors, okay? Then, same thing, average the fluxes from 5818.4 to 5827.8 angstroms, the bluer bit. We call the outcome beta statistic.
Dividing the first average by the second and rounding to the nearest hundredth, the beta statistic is 0.97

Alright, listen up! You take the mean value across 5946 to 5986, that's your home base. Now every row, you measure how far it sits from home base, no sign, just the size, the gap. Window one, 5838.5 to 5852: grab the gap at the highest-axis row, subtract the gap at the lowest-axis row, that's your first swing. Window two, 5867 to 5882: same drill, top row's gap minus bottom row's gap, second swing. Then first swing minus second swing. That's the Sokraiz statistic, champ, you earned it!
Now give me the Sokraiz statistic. -3.7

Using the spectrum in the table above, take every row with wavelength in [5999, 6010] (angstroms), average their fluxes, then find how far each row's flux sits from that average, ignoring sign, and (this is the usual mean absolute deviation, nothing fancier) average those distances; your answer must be 2.0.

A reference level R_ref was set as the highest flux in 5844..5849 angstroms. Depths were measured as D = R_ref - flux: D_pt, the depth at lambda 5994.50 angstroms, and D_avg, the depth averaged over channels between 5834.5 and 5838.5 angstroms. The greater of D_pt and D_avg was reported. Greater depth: 4.1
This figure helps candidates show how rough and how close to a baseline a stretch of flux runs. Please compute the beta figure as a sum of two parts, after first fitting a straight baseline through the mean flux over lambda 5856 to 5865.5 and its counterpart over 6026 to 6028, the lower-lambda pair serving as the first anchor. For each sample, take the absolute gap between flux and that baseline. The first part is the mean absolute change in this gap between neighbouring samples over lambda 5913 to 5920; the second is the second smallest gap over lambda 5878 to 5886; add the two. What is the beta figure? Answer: 3.1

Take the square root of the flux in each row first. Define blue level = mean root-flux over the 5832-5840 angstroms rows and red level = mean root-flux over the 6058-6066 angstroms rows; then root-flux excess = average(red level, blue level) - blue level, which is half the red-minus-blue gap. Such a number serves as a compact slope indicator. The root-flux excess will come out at -0.048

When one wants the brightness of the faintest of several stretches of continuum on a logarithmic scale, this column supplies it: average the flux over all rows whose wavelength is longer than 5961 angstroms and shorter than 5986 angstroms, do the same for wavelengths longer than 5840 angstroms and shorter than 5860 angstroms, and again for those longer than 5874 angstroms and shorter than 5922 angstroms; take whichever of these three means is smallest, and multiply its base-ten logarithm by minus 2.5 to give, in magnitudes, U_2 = -3.48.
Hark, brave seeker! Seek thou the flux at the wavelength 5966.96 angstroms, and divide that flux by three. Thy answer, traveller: 9.1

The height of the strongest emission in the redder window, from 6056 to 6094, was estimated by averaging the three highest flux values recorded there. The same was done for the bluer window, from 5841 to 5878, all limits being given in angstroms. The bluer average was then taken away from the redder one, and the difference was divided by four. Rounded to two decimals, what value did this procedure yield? 0.62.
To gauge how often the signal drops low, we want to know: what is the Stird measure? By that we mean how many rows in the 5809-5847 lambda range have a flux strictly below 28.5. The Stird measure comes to 16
